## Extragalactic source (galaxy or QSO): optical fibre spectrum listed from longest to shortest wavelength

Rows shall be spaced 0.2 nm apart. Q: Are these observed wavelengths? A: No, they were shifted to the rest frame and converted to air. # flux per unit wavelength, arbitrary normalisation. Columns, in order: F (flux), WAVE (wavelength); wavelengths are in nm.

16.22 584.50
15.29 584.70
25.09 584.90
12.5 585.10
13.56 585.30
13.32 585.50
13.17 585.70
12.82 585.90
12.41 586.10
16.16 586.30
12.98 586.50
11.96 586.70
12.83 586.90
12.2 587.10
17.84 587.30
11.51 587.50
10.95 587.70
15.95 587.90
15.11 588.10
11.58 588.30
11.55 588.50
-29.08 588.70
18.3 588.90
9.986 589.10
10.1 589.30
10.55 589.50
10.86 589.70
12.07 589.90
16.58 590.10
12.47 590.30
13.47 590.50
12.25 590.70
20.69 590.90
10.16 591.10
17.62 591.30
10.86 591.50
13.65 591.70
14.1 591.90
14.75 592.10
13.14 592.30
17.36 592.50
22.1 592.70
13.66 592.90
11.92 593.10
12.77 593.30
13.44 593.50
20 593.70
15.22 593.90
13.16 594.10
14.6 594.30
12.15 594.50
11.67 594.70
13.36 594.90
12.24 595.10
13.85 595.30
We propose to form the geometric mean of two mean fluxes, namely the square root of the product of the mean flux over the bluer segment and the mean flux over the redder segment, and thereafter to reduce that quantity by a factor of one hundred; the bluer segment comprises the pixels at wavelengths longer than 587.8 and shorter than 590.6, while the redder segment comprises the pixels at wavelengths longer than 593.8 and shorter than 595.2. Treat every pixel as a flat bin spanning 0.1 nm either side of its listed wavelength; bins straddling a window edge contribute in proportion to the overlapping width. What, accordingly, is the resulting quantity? 0.11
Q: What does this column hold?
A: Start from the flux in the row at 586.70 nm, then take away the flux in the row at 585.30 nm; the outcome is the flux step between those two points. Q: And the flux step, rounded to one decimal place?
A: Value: -1.6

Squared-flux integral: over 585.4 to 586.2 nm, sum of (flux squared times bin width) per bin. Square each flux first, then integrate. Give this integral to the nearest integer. 134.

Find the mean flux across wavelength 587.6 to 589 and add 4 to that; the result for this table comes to 11.8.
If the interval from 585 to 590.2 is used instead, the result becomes 15.5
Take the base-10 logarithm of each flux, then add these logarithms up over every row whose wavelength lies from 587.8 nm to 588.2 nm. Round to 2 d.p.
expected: 2.38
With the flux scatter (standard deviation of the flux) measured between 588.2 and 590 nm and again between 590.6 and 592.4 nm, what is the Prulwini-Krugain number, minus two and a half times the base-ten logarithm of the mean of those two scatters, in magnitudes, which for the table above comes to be -2.3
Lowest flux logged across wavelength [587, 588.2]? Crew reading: 10.95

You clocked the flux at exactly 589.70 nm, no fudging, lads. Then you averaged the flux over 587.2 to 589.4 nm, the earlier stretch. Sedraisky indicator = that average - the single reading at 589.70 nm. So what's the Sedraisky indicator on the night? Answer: -1.4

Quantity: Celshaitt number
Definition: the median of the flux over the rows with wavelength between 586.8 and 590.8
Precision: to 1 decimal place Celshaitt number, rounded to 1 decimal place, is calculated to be 12.1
